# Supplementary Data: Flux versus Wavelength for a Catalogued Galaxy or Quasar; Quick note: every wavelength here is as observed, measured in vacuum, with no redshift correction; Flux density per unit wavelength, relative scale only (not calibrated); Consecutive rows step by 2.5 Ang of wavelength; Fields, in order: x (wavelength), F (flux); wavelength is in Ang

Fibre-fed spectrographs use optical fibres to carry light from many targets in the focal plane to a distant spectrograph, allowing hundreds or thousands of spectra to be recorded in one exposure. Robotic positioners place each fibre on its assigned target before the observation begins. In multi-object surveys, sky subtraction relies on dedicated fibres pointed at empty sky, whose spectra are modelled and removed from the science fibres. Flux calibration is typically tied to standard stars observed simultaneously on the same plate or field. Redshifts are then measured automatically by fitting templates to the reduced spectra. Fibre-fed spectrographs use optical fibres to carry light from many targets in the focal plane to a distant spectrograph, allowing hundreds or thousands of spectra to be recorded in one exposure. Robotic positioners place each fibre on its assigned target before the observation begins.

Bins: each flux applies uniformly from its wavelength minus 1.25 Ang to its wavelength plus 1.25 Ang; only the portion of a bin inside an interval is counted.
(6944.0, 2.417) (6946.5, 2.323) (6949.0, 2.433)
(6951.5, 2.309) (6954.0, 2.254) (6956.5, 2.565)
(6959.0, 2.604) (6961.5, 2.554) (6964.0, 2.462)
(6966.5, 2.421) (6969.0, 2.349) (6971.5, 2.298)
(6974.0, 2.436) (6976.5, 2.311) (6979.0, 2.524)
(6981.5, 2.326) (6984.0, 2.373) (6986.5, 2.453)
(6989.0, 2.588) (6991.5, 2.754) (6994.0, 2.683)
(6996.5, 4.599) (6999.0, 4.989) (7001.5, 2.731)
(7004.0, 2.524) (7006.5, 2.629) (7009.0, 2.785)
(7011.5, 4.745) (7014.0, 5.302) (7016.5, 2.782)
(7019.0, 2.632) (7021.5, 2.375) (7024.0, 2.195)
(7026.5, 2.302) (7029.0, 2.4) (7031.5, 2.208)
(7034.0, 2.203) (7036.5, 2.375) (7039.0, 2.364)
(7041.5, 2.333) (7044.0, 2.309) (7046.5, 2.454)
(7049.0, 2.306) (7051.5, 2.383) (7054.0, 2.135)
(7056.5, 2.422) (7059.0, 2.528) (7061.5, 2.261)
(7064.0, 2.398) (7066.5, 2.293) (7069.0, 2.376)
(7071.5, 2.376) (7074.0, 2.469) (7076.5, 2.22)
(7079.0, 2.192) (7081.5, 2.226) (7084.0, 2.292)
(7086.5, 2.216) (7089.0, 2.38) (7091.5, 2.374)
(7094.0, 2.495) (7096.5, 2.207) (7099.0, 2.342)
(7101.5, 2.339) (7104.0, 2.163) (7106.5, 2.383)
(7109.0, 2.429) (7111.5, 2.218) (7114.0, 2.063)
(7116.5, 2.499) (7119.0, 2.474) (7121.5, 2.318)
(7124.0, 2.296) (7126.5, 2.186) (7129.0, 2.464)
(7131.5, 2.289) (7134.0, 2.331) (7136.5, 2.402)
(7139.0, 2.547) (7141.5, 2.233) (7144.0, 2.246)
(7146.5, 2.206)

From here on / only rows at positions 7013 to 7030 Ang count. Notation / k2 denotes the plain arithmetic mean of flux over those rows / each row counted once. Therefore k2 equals 2.86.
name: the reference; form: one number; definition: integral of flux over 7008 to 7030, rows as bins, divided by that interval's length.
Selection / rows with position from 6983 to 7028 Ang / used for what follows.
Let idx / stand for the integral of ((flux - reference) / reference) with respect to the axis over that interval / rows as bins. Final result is 0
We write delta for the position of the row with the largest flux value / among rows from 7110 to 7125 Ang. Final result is 7116.5 Ang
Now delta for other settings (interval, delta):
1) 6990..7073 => 7014.0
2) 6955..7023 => 7014.0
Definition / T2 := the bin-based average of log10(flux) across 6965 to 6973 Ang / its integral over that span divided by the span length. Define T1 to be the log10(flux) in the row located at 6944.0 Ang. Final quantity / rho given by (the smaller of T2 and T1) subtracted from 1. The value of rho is 0.627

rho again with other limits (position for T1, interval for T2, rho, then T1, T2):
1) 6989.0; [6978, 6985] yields 0.619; 0.413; 0.381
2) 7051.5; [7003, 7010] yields 0.623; 0.377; 0.422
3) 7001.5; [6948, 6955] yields 0.633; 0.436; 0.367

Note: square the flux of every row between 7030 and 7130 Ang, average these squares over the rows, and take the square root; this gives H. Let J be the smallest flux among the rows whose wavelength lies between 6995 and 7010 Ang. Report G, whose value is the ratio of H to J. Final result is 0.92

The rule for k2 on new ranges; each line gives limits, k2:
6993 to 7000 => 4.09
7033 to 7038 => 2.29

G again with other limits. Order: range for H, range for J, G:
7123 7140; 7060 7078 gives 1.06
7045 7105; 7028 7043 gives 1.06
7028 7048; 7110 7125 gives 1.13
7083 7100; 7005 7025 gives 1.06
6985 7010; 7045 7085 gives 1.50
